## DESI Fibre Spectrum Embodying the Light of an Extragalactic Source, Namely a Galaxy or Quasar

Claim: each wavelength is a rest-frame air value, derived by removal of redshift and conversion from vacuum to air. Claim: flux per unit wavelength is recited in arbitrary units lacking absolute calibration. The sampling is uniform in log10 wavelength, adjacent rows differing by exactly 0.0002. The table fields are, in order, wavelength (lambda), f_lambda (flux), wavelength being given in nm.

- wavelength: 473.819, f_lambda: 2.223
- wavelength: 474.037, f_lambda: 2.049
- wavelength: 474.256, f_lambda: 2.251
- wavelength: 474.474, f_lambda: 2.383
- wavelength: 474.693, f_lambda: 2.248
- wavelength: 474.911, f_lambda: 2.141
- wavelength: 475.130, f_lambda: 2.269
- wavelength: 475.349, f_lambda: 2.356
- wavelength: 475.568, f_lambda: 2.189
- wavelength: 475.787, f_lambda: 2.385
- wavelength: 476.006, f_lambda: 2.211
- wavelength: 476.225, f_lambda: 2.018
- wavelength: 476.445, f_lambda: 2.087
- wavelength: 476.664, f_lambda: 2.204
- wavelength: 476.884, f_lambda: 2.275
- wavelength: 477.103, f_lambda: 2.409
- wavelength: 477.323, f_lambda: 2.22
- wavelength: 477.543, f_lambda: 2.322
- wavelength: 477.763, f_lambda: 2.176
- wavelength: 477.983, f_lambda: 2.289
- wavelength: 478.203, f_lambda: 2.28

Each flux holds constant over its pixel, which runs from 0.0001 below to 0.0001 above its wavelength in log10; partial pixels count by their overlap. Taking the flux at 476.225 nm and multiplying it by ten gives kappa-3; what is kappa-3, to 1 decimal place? 20.2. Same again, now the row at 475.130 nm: 22.7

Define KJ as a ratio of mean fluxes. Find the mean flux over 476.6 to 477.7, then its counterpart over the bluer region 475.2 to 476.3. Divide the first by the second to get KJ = 1.02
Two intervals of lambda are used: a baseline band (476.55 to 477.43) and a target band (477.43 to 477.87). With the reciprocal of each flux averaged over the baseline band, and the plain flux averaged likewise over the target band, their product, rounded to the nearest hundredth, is 0.99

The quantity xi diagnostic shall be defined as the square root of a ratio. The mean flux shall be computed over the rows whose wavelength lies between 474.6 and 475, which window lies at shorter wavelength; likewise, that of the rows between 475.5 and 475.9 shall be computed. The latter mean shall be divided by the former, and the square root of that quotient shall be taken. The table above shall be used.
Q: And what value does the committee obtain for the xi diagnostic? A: 1.02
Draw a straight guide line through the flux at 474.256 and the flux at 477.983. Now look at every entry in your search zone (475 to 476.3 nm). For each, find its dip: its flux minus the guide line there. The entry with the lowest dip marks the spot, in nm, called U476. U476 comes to 476.225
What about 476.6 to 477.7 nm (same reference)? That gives 476.664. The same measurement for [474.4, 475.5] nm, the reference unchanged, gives 474.911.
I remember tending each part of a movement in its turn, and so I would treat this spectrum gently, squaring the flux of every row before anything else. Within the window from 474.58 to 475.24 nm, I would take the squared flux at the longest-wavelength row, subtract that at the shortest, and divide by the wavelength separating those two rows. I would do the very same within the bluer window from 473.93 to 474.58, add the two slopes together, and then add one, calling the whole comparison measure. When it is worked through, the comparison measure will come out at 4.6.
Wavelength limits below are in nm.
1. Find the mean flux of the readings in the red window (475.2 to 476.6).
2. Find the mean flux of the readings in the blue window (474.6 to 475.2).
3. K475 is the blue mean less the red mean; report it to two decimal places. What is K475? 0.01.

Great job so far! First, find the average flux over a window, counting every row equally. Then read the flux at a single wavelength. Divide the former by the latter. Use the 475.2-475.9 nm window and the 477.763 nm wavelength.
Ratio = 1.06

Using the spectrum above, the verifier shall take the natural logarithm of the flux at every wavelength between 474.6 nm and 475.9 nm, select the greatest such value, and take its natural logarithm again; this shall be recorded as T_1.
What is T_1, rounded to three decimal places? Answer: -0.140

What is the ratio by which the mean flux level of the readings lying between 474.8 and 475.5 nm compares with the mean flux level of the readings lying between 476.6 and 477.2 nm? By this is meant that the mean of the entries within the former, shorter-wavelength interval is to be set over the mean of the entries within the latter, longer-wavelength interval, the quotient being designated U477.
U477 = 0.98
